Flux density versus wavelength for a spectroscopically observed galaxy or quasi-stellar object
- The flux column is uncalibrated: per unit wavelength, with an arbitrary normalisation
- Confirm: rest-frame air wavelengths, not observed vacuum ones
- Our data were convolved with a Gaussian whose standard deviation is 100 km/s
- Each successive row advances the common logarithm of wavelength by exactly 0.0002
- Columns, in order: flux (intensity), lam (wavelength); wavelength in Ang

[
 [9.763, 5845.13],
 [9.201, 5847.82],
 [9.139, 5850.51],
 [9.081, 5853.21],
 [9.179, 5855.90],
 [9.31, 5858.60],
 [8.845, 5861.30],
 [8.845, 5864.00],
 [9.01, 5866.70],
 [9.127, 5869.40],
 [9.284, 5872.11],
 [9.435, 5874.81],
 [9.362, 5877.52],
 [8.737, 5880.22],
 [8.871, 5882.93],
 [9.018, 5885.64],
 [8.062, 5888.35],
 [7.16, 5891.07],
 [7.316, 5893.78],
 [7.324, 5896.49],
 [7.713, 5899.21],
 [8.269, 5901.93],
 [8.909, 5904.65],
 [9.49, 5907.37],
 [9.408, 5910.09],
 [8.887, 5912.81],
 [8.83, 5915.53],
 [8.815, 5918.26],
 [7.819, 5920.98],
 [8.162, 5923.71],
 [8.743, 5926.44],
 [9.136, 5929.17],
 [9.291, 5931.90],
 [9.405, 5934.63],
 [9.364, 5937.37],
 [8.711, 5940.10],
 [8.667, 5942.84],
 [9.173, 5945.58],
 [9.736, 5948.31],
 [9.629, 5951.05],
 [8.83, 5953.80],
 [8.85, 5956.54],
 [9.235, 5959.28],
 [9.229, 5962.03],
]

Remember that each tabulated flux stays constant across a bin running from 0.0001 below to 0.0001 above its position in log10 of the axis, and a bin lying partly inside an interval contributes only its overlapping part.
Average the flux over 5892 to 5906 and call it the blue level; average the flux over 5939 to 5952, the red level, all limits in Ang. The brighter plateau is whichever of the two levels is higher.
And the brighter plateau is 9.18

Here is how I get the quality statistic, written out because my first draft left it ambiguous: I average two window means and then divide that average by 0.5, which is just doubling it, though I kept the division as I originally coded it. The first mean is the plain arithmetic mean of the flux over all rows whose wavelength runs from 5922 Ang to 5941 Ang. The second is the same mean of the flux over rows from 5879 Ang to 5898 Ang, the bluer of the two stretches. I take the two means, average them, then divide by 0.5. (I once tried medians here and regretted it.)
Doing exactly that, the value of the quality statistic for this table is 17.0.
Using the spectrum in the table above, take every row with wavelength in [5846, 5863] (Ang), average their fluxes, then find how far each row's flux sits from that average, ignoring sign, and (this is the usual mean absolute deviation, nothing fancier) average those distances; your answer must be 0.11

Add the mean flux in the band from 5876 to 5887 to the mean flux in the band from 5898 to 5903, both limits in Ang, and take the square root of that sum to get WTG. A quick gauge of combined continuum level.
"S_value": 4.12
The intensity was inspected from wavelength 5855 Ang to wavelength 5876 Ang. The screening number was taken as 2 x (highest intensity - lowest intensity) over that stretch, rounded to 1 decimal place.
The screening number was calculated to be 1.2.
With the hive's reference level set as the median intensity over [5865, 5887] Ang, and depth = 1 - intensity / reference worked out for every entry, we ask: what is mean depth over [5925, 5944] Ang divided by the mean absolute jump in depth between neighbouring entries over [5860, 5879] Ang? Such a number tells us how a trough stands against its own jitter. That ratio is 0.2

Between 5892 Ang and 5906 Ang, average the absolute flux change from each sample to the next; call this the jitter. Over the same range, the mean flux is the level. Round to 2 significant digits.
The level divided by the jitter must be 20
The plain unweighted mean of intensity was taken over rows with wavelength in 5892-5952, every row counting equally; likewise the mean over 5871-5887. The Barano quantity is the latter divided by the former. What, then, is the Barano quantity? 1.04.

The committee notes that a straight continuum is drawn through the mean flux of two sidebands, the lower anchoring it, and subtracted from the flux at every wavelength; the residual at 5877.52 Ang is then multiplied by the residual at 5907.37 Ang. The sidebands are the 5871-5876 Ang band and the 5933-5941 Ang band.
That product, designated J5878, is 0.00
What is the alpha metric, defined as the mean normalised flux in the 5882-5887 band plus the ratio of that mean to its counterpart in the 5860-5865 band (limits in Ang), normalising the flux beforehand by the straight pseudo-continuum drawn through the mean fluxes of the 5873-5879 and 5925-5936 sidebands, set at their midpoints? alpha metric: 1.98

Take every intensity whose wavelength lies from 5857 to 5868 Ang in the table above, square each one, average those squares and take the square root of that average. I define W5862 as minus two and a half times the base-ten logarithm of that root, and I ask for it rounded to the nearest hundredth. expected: -2.39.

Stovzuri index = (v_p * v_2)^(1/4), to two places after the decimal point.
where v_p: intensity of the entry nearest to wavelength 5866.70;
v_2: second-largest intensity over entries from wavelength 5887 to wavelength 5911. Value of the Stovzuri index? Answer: 3.03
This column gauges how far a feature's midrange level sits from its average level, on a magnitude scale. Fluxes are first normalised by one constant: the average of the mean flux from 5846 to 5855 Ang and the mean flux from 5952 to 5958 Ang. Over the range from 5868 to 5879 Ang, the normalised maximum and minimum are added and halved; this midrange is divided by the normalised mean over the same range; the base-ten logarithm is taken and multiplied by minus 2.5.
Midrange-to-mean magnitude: 0.002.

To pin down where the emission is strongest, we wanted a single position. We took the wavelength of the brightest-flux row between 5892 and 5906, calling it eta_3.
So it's 5904.65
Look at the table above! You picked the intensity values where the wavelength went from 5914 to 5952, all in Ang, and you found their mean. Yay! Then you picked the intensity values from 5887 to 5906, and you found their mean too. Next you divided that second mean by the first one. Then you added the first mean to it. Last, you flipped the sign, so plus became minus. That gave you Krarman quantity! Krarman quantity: -9.8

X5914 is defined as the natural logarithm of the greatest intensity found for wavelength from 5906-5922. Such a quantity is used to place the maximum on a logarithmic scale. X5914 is 2.25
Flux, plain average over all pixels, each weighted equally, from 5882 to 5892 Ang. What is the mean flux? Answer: 8.3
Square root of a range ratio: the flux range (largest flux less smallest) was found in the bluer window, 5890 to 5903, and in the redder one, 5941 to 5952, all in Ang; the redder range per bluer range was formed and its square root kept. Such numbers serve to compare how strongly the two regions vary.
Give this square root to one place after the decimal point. 1.0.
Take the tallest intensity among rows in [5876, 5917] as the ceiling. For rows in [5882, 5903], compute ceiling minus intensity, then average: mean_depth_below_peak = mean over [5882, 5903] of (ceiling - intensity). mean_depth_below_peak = 1.5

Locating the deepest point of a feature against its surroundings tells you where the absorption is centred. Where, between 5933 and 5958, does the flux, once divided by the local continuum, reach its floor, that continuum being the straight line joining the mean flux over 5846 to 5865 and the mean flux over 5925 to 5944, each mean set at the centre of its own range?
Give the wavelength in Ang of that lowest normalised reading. 5942.84 Ang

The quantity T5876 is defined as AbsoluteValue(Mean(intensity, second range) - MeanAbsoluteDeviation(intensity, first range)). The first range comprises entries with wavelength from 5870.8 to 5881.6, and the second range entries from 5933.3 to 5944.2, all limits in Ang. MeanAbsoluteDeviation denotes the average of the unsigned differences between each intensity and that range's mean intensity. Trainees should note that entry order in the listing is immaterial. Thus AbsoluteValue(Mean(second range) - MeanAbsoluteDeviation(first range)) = 8.80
